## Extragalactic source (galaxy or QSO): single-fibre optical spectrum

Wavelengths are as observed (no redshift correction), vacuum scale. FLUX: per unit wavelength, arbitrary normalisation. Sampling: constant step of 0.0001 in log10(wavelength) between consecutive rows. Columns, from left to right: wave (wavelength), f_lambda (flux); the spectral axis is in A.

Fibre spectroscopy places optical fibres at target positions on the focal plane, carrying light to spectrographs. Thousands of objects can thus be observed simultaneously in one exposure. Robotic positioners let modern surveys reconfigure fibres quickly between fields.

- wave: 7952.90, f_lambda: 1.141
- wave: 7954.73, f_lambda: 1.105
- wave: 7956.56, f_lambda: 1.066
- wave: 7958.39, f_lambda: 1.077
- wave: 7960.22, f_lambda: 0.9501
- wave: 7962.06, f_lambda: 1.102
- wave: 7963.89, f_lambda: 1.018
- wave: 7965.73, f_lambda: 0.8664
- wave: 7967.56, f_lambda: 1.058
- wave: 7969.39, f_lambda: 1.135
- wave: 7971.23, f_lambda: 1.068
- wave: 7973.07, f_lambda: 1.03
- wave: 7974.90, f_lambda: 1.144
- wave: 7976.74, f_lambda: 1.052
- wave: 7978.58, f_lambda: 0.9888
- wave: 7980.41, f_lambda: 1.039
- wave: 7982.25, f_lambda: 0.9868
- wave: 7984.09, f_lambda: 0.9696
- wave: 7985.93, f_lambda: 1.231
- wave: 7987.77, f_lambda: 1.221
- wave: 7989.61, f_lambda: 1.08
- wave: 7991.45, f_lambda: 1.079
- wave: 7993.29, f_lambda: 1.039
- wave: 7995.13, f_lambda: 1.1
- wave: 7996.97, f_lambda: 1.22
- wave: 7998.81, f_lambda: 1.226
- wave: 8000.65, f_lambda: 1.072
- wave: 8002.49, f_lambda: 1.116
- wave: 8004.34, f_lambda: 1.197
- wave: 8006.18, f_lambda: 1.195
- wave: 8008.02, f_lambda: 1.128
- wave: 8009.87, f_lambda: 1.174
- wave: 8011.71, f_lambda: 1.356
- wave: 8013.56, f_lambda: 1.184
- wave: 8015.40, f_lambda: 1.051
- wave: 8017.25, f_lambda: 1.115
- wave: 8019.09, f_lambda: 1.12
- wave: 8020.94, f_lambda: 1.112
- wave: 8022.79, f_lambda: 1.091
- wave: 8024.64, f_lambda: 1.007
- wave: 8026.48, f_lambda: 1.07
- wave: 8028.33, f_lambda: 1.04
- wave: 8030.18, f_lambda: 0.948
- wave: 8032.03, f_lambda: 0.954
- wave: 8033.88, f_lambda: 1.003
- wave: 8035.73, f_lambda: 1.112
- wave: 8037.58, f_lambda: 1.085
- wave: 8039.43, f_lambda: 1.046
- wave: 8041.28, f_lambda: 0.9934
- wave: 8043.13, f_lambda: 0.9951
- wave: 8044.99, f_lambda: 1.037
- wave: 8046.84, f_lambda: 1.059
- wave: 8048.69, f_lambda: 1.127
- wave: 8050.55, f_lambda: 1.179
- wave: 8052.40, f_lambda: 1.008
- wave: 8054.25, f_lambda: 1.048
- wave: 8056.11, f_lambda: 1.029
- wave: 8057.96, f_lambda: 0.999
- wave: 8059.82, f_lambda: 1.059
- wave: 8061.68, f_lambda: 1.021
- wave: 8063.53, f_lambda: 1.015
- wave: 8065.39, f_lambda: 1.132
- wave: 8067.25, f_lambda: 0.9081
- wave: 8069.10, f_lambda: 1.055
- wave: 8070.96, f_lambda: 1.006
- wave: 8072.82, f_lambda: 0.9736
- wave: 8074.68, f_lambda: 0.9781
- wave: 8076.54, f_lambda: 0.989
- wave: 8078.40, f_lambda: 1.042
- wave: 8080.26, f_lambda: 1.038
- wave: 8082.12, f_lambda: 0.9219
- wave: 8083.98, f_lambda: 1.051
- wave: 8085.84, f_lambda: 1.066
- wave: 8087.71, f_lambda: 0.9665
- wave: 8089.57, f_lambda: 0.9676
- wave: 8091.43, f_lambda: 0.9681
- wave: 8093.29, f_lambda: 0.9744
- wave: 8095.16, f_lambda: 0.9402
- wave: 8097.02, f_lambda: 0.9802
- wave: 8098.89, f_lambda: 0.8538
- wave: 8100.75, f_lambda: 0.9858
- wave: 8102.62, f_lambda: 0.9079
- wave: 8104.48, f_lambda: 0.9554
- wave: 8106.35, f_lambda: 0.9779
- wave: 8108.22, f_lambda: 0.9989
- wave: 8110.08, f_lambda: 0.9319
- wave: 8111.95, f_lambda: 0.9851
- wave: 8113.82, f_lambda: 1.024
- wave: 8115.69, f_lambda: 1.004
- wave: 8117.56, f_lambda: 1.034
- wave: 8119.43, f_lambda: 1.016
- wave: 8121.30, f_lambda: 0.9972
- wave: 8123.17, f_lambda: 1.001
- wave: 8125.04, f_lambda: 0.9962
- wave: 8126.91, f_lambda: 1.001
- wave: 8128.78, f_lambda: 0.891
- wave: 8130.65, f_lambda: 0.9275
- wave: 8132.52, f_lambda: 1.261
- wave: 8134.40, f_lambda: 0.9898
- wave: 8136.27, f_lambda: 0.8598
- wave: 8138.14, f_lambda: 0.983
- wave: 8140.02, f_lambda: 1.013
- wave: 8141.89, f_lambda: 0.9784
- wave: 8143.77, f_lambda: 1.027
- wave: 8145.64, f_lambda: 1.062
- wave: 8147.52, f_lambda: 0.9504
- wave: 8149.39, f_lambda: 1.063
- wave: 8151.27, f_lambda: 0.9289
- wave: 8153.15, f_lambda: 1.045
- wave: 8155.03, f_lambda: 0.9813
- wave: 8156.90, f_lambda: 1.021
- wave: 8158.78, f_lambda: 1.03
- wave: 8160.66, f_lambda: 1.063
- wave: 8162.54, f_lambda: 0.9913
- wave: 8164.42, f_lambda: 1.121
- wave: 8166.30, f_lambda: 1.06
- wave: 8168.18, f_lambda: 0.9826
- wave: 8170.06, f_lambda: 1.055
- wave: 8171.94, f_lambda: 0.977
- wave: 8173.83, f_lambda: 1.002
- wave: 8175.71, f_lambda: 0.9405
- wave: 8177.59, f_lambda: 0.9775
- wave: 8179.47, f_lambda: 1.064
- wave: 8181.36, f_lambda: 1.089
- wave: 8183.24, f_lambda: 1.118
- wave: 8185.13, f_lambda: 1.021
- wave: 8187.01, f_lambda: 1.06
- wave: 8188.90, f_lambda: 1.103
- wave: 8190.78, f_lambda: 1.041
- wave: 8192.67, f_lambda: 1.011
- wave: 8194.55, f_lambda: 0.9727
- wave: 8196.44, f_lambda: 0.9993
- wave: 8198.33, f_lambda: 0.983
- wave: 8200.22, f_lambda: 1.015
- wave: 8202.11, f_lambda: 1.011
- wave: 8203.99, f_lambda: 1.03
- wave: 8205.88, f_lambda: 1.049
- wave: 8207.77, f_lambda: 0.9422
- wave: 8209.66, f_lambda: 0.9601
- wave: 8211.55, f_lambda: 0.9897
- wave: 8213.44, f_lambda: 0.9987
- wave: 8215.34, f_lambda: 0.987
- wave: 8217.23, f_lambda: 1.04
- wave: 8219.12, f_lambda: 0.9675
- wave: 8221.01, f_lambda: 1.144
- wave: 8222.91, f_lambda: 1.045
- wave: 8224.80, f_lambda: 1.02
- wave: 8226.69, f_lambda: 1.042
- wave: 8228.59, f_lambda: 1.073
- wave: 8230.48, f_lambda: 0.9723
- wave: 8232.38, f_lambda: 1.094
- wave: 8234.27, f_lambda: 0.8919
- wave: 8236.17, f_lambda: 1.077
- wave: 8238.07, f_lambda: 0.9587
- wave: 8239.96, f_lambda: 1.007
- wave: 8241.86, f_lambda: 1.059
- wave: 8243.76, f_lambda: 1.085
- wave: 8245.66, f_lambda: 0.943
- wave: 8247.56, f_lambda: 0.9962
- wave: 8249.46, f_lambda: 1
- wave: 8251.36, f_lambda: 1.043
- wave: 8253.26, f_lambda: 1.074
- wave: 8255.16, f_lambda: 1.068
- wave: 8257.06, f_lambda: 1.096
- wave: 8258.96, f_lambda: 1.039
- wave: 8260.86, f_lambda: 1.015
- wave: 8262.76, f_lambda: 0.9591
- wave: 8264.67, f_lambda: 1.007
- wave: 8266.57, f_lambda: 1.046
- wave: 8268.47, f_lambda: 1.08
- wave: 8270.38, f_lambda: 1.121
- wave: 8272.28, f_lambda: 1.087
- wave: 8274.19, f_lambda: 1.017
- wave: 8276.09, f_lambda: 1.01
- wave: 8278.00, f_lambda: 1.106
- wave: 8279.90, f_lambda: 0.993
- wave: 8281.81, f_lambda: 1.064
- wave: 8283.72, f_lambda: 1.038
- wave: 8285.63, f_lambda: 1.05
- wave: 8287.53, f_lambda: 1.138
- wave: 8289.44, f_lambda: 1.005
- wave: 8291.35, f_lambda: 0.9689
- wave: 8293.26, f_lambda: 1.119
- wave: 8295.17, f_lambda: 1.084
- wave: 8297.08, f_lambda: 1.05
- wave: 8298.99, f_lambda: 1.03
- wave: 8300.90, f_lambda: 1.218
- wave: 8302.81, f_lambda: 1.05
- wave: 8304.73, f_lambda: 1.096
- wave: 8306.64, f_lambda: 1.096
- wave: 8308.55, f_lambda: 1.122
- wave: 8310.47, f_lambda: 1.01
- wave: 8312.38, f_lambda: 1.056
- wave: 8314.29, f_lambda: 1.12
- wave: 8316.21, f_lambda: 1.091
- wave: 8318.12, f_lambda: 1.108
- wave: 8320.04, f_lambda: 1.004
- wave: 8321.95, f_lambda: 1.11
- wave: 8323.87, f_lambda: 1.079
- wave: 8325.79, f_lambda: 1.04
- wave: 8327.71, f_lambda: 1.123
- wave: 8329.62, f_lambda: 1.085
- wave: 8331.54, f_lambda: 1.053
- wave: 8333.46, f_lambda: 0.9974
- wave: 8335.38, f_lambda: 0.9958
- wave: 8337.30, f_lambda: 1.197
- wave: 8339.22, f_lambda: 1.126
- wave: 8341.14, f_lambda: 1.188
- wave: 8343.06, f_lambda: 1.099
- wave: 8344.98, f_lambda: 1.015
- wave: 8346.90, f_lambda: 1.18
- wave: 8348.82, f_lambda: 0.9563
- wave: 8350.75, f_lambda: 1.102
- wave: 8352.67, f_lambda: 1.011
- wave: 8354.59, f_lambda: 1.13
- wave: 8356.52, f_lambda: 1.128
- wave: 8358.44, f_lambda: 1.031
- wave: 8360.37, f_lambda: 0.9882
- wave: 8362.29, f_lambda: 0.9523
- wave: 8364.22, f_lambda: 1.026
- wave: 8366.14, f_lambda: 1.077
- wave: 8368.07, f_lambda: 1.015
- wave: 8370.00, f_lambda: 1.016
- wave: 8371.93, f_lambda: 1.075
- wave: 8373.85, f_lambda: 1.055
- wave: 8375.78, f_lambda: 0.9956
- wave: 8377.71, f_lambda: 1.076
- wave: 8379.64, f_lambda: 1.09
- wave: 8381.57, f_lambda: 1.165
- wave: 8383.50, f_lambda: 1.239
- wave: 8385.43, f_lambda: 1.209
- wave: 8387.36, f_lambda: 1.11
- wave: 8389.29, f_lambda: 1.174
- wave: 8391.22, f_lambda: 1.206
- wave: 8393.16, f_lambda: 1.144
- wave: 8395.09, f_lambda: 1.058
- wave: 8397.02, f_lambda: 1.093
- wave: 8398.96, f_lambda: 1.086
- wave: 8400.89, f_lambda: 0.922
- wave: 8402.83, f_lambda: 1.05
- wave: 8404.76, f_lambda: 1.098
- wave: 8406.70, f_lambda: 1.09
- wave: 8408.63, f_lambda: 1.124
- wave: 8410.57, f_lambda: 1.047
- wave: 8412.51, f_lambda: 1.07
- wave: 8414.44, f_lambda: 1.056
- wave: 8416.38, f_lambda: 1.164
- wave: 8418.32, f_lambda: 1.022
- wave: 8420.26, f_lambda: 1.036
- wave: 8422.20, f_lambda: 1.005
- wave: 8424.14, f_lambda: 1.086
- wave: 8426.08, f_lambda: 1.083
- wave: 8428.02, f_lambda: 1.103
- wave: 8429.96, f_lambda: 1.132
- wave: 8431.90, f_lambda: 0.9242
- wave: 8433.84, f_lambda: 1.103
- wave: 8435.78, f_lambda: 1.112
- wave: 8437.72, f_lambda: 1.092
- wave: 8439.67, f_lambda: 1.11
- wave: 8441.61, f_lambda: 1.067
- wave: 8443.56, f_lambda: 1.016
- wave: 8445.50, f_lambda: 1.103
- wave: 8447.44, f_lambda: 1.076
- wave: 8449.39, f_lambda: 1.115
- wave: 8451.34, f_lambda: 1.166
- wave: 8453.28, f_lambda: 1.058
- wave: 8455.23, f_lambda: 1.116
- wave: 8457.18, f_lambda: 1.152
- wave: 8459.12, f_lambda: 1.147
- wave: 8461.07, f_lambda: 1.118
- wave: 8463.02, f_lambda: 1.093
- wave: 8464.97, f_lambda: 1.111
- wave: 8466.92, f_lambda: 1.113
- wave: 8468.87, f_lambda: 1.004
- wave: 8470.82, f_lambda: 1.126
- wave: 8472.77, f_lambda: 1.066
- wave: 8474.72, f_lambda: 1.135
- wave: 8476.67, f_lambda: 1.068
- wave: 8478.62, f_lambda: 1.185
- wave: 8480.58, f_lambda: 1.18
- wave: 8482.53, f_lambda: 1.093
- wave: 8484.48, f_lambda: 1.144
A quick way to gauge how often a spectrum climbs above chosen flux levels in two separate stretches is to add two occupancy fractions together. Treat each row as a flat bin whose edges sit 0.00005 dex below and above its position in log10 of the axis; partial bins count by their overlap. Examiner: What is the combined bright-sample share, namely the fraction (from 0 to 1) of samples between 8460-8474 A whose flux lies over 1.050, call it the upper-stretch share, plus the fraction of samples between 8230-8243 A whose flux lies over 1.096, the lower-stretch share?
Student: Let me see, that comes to 0.86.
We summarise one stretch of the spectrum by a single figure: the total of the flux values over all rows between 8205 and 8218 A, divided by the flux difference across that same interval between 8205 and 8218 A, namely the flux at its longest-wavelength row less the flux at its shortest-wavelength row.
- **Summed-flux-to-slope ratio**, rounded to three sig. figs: -774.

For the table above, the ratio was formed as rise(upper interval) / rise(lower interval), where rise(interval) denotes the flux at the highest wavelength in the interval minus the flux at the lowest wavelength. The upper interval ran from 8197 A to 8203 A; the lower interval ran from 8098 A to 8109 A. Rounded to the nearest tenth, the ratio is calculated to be 0.2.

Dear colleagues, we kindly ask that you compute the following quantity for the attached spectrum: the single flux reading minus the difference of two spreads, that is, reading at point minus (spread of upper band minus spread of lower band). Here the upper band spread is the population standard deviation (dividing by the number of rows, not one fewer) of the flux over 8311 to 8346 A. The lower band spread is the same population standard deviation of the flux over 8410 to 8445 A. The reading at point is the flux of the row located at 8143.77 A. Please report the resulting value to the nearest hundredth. 1.02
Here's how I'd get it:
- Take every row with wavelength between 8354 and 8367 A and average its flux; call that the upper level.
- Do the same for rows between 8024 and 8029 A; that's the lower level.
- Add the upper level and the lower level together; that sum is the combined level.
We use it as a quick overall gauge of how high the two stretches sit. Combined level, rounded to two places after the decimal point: 2.09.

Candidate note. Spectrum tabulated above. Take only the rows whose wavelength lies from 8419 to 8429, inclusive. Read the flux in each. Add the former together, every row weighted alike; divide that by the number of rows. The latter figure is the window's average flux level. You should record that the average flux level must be 1.06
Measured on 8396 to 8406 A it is 1.05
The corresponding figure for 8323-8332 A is 1.08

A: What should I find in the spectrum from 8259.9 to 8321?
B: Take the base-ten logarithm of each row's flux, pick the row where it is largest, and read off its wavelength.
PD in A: 8300.90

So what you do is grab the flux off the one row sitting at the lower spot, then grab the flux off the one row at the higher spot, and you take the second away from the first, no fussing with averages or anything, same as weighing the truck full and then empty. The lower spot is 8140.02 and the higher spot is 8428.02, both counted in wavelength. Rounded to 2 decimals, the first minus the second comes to -0.09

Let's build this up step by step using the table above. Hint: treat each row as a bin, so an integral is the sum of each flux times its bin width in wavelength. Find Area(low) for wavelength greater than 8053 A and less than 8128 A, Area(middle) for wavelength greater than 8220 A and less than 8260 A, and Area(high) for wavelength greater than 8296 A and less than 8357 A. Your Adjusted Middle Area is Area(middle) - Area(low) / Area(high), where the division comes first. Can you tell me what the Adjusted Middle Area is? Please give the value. 40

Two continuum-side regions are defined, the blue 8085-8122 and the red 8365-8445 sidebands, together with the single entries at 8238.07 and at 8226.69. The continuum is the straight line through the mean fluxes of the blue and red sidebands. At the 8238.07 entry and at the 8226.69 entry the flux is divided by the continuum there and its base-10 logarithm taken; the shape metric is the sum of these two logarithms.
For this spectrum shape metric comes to -0.019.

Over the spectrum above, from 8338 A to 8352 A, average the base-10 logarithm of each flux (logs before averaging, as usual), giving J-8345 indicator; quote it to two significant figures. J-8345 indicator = 0.038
